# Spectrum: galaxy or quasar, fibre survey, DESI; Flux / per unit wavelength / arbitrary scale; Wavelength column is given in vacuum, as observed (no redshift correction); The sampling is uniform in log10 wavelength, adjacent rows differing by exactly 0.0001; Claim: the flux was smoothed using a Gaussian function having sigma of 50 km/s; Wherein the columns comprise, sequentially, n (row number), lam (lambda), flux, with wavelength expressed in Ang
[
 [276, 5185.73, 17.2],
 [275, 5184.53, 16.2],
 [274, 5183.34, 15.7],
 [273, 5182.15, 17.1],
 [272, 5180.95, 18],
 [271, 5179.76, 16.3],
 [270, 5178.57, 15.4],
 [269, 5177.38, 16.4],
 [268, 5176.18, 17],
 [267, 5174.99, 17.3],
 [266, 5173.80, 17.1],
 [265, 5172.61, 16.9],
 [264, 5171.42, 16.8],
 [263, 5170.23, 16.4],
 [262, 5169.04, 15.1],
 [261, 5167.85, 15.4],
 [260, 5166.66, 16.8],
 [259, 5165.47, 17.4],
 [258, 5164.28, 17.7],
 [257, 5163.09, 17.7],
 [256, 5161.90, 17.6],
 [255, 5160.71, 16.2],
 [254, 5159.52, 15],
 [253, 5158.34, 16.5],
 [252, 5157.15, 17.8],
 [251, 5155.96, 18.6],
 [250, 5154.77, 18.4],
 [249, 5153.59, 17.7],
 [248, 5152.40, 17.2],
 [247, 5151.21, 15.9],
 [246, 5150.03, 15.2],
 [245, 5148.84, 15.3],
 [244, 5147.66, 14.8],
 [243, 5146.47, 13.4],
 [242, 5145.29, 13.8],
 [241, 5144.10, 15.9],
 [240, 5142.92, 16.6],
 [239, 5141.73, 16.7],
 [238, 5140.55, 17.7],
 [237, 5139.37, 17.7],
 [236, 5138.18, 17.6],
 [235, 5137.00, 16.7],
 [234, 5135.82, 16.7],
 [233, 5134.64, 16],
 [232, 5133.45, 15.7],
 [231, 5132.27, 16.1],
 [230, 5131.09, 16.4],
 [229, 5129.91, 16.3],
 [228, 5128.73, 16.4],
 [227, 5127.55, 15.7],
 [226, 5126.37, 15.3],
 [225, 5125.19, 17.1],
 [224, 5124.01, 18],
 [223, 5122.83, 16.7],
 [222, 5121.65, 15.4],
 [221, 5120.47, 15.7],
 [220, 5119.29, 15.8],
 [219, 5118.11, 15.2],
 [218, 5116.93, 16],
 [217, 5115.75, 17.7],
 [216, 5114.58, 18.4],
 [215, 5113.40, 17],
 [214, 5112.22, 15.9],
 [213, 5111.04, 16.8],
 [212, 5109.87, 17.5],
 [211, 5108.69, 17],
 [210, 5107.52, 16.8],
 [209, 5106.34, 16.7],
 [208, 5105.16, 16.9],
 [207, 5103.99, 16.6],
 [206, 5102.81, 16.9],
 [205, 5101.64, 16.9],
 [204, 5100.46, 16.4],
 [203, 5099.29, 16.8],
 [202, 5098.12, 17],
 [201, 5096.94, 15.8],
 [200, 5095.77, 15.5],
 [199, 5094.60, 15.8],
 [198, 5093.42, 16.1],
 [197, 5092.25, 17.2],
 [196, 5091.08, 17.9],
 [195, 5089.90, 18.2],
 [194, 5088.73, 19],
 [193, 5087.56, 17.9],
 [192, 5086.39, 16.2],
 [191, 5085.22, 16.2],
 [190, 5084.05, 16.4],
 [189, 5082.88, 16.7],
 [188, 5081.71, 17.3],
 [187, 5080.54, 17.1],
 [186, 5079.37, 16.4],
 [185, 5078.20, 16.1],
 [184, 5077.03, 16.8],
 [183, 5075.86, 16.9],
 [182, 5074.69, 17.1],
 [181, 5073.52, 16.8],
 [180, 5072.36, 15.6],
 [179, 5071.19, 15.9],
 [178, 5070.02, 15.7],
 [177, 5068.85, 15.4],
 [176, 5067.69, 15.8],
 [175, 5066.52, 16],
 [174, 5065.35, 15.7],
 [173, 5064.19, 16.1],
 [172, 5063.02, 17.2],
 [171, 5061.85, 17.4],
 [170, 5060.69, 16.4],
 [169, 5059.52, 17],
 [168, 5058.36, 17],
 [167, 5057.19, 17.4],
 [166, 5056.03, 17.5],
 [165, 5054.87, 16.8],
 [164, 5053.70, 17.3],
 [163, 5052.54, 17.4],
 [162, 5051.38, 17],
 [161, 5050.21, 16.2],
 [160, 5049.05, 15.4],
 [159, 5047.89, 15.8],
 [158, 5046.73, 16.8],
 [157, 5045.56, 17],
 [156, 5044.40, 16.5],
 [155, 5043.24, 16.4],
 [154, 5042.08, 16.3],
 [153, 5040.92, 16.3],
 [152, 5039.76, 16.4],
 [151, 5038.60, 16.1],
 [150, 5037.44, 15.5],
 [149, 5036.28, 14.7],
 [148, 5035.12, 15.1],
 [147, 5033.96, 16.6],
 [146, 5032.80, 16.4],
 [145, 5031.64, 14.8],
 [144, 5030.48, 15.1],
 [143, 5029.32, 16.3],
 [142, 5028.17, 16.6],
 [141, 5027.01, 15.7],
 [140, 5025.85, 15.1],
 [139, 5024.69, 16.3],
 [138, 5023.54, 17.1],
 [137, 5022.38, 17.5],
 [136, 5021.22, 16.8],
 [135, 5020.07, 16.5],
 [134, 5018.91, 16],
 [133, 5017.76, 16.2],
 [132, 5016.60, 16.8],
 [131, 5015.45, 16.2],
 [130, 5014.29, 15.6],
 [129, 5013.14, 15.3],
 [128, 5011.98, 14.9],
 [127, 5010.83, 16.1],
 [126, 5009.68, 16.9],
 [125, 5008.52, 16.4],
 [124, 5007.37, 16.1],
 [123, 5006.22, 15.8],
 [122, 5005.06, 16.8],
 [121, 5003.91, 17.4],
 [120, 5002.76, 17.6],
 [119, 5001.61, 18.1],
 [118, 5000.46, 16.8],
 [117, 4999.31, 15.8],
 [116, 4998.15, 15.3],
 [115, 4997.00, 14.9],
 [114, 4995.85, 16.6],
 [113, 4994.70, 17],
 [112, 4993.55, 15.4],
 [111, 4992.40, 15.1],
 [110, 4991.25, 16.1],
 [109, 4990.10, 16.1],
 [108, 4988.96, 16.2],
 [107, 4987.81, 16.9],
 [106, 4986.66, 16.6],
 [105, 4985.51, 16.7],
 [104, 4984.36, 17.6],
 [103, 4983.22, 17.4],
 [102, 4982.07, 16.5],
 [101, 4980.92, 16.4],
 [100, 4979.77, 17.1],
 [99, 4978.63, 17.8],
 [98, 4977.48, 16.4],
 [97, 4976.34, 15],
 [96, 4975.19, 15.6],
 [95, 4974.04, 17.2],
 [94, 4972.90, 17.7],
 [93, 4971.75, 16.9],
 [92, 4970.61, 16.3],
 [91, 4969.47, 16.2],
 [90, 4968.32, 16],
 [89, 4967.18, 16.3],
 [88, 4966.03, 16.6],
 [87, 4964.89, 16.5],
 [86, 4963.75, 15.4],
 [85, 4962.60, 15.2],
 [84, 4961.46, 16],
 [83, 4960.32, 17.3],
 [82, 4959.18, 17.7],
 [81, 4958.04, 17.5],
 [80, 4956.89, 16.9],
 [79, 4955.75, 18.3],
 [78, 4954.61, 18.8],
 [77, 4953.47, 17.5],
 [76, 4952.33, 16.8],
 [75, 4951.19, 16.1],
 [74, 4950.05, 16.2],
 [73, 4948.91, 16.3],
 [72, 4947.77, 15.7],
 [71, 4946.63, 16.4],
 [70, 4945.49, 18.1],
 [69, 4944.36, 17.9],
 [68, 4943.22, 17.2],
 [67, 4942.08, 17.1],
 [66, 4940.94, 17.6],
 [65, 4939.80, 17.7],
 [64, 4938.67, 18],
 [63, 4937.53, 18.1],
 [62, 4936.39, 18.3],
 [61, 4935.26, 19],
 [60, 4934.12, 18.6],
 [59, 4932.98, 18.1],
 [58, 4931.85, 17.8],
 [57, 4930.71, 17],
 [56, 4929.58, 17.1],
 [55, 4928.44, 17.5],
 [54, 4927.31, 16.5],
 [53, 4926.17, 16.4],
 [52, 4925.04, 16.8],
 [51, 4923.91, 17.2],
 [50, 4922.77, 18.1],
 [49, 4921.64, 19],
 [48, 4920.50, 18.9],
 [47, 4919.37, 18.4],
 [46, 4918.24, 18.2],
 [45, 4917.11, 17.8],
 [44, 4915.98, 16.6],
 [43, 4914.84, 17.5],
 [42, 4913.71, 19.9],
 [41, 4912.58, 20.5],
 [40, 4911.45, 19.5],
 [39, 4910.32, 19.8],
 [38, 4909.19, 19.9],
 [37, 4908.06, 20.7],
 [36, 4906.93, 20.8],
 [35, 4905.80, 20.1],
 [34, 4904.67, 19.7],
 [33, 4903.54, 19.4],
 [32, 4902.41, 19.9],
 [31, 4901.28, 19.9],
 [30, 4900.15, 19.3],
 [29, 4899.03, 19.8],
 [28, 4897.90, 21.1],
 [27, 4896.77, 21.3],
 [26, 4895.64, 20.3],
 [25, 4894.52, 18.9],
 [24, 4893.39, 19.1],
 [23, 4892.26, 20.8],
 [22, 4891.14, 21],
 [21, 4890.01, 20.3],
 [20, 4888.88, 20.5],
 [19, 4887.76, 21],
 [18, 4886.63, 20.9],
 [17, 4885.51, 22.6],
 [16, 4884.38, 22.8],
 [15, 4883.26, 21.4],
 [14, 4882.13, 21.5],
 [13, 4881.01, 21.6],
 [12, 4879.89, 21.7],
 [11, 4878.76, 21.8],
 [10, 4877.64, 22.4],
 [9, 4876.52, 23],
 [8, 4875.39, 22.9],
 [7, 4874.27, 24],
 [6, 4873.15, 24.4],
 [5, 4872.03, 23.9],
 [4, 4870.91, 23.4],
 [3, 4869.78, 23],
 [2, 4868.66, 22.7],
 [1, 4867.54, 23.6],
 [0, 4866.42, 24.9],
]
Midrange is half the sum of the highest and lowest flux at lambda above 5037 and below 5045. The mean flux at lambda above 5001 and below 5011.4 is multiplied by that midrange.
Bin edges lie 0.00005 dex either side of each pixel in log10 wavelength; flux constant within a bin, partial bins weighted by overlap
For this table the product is 269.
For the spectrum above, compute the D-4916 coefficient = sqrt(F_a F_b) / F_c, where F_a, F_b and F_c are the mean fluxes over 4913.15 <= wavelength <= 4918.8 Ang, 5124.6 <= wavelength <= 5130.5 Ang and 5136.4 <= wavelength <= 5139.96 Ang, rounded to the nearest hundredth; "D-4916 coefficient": 0.98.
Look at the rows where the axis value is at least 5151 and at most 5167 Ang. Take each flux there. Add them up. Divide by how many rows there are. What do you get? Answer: 17.2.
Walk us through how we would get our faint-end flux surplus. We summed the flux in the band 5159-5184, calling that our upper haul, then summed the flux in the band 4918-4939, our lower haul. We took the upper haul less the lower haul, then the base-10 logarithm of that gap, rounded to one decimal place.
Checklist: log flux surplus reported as 1.0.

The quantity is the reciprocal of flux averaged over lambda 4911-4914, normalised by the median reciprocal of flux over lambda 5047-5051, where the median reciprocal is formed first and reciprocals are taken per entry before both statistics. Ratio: 0.79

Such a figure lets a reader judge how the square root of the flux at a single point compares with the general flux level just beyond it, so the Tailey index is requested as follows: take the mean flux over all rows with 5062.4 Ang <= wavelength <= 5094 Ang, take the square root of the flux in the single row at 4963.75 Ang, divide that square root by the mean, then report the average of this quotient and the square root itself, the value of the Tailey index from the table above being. 2.08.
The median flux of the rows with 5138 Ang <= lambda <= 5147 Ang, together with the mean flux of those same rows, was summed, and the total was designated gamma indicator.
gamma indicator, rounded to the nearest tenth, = 32.8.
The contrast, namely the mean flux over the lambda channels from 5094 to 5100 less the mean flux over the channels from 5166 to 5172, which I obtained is 0.1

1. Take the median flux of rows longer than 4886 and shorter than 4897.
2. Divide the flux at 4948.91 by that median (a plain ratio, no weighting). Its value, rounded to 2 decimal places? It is 0.79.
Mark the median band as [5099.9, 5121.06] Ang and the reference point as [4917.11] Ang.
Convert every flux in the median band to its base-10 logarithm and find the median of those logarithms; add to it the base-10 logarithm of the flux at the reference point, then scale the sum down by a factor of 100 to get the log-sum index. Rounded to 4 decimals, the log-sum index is 0.0248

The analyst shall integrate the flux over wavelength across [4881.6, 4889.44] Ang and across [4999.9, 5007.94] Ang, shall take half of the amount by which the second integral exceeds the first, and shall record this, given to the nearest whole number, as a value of -16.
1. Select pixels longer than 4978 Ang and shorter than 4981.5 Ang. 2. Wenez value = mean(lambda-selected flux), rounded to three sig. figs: 17.1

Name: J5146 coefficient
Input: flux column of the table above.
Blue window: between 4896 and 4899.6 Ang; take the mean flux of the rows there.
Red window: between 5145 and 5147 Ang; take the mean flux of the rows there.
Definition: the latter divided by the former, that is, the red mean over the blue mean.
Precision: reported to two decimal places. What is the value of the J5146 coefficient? 0.66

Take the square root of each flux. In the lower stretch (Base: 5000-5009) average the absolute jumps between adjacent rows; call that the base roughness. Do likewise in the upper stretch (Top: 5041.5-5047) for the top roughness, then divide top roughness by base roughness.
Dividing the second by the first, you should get 0.38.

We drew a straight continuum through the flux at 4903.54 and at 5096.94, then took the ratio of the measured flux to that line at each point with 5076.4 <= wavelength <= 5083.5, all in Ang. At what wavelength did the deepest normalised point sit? 5078.20 Ang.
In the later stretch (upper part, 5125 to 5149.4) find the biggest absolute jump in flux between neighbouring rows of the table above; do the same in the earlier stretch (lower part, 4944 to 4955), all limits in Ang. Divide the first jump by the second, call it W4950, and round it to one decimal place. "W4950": 1.2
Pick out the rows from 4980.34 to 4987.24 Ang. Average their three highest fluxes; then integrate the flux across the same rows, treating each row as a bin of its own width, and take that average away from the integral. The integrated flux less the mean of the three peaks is 99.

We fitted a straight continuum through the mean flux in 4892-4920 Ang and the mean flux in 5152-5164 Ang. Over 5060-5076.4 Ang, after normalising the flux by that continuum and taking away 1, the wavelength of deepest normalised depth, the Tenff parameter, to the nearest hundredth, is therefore 5068.85 Ang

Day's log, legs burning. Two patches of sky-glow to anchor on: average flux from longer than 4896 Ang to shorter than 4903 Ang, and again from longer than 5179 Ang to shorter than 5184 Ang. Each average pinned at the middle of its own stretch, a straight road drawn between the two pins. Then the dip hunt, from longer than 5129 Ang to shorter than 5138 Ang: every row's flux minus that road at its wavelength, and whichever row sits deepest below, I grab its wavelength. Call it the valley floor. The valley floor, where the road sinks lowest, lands 5133.45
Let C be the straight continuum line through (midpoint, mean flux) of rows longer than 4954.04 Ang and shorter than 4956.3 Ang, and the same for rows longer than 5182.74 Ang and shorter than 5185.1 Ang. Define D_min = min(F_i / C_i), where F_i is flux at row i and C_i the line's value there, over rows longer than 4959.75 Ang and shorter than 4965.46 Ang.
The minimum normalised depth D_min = 0.82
